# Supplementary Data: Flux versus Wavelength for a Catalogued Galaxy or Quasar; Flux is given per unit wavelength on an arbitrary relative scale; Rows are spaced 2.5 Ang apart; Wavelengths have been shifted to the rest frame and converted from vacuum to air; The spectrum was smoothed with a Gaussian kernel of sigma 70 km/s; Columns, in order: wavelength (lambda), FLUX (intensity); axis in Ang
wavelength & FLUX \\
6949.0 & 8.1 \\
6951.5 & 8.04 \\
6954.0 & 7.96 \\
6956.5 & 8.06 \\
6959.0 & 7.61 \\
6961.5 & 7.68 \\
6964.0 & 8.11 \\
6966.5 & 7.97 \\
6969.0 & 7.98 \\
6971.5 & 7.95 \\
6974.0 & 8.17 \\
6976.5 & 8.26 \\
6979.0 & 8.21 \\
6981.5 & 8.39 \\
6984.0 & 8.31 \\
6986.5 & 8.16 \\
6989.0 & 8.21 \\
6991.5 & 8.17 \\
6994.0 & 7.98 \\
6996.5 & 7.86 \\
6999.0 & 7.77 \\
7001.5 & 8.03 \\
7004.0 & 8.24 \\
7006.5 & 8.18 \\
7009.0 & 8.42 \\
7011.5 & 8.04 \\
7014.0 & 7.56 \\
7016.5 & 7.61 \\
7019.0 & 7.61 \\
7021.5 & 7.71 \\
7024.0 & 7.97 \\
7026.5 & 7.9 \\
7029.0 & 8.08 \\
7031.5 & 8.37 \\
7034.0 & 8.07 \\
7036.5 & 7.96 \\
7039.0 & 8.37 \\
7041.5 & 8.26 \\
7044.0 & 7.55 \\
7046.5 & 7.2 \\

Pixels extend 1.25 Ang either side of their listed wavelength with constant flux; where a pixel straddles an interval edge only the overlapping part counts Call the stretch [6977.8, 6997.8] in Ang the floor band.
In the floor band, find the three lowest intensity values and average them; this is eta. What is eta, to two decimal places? 8.00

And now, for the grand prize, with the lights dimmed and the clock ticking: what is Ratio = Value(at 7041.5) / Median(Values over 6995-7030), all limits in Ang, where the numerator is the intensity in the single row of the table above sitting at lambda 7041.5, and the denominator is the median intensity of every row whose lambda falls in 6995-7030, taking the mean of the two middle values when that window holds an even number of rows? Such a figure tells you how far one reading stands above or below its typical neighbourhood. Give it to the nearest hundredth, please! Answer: 1.04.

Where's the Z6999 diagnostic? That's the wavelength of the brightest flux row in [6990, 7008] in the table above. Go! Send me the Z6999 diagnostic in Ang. 7004.0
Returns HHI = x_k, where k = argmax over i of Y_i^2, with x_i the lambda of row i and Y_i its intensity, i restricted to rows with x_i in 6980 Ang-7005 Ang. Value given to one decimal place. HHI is 6981.5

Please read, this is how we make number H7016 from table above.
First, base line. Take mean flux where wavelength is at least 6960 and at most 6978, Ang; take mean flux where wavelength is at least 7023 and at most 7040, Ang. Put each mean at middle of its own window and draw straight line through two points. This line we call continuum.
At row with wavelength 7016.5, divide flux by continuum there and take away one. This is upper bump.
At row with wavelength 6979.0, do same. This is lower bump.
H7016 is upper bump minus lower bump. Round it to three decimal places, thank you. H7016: -0.081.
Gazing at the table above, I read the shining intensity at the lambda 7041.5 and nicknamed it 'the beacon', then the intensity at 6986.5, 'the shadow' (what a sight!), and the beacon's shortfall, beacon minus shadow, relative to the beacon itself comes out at 0.012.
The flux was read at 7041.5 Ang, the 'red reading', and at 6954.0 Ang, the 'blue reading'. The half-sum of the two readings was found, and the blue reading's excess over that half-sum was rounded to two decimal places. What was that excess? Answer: -0.15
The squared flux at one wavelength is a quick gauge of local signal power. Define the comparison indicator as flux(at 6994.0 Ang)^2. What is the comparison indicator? 64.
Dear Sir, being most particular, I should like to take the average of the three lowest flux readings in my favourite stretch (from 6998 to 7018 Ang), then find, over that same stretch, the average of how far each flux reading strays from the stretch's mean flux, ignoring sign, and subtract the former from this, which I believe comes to -7.40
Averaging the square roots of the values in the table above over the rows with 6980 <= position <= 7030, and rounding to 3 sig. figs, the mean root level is 2.83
